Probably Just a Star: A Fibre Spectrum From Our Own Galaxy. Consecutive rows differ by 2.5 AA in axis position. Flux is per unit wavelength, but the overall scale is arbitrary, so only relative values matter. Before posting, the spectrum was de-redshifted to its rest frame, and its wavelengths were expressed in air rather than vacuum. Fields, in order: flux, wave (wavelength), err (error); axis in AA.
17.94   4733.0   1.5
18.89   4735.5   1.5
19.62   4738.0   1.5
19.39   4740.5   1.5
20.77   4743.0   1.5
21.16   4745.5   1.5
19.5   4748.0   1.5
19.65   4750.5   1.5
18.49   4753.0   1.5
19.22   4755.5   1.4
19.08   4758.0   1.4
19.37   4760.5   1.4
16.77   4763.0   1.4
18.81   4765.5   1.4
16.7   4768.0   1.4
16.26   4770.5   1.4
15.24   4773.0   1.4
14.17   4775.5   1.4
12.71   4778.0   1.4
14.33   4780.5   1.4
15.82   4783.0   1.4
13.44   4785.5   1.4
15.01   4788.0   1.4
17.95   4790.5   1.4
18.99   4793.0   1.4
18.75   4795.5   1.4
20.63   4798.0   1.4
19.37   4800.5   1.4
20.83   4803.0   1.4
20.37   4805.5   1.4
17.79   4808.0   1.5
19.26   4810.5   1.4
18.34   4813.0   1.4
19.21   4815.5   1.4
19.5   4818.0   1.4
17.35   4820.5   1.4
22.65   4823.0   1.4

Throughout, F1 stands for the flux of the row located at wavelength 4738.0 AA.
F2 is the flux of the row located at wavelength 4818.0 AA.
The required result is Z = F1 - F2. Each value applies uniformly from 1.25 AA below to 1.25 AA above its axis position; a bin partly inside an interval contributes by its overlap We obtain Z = 0.1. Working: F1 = 19.62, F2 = 19.5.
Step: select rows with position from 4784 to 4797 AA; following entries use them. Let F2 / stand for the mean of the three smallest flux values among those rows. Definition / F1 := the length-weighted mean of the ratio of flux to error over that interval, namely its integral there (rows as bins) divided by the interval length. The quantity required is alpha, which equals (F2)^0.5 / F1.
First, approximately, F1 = 12.1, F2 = 15.5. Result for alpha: 0.326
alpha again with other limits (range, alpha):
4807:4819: 0.323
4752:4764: 0.324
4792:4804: 0.310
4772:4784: 0.360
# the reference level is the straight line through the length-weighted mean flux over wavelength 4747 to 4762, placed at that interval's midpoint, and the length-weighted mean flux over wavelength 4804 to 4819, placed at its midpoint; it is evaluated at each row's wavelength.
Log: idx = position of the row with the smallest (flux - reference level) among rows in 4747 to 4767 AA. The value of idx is 4763.0 AA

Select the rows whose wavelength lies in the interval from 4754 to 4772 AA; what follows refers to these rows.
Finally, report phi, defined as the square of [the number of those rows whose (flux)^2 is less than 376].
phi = 49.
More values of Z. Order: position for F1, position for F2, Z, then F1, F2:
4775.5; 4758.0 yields -4.9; 14.17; 19.08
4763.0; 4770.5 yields 0.5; 16.77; 16.26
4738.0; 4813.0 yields 1.3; 19.62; 18.34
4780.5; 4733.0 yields -3.6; 14.33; 17.94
